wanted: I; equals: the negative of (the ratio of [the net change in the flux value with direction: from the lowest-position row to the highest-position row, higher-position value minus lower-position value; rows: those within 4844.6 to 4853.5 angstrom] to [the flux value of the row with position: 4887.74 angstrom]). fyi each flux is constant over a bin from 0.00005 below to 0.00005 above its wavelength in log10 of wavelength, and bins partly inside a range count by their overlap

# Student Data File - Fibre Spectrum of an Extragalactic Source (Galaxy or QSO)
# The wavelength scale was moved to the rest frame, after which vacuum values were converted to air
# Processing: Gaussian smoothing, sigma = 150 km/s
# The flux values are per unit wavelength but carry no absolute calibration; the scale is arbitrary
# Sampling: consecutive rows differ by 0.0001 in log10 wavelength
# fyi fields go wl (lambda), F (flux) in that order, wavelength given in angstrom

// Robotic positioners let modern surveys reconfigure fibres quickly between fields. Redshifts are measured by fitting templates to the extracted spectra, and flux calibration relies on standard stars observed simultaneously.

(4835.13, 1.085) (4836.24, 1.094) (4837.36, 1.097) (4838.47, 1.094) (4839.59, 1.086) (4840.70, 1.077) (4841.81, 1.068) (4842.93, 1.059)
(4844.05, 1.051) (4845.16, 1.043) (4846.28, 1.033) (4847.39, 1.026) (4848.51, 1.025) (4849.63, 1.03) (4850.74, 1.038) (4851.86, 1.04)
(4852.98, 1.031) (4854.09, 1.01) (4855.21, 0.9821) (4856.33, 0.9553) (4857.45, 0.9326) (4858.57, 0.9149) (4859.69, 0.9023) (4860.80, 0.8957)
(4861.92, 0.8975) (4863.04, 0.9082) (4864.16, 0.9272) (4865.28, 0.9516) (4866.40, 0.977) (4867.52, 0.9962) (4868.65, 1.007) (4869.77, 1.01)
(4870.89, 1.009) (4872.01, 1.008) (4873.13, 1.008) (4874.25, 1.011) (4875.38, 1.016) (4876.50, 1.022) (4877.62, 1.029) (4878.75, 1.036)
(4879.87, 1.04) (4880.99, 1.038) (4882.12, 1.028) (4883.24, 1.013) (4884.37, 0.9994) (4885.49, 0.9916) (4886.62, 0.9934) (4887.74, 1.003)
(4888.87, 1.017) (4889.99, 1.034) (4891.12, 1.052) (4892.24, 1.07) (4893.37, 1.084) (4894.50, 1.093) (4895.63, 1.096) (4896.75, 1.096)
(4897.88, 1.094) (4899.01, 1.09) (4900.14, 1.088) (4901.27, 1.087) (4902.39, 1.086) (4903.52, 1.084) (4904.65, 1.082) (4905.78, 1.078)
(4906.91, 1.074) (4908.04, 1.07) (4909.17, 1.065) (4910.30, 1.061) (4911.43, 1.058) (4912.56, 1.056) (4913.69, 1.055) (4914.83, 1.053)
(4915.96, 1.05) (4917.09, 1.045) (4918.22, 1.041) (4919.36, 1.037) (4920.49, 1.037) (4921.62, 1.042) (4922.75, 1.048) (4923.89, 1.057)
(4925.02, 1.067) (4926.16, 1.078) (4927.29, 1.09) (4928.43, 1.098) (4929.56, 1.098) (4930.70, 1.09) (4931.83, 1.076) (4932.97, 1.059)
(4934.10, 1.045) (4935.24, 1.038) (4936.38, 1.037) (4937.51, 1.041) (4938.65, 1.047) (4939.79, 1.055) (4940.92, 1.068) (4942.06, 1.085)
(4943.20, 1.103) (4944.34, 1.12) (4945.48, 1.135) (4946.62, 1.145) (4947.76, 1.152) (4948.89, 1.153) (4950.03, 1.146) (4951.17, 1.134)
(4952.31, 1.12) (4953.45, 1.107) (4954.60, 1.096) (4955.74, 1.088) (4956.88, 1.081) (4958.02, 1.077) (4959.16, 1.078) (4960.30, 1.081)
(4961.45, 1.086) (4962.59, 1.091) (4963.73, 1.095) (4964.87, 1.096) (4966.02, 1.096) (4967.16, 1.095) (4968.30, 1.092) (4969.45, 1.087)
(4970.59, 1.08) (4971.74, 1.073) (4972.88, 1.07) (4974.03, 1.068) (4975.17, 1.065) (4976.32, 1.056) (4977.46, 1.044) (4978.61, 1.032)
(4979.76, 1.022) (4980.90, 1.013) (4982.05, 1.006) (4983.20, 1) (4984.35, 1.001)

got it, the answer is 0.012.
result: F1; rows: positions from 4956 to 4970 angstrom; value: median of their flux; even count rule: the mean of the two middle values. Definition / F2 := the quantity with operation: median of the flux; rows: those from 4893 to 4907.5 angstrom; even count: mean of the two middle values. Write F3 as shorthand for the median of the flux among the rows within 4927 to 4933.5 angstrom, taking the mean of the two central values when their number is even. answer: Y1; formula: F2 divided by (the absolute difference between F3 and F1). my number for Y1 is 1087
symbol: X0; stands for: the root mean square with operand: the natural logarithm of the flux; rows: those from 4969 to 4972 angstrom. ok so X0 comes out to 0.08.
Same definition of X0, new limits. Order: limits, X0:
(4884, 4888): 0.01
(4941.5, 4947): 0.11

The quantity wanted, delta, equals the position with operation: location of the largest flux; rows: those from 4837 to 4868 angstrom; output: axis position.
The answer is 4837.36 angstrom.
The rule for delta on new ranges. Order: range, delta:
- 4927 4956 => 4948.89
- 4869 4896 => 4895.63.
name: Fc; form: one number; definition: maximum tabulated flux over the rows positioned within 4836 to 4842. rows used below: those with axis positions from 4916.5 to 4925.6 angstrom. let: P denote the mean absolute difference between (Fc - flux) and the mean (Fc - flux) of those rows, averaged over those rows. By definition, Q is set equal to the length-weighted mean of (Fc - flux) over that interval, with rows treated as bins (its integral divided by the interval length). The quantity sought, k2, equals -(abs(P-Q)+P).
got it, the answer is -0.05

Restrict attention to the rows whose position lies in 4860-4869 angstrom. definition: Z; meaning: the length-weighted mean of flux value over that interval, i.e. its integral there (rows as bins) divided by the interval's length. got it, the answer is 0.94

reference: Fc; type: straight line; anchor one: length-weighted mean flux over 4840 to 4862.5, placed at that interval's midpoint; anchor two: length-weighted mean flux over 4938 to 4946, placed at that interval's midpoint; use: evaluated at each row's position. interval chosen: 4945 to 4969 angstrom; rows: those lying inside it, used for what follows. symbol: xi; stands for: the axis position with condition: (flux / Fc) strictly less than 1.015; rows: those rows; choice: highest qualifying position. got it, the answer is 4968.30 angstrom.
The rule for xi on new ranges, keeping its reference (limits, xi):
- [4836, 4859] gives 4858.57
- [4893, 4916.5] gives 4915.96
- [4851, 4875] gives 4874.25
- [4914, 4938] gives 4937.51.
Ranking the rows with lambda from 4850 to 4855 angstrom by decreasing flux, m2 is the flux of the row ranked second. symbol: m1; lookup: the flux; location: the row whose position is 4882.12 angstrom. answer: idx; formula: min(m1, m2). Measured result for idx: 1.03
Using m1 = 1.028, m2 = 1.038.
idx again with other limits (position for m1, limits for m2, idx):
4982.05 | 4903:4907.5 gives 1.01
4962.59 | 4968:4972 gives 1.09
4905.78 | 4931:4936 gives 1.06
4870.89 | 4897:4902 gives 1.01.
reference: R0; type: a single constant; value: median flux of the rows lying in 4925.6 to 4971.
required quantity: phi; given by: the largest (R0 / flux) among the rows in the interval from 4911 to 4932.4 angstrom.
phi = 1.051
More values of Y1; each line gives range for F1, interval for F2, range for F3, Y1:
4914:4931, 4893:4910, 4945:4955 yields 13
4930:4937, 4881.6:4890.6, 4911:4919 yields 1008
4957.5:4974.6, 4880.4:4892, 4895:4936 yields 58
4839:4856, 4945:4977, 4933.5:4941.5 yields 156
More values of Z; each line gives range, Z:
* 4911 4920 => 1.05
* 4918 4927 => 1.05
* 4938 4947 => 1.09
